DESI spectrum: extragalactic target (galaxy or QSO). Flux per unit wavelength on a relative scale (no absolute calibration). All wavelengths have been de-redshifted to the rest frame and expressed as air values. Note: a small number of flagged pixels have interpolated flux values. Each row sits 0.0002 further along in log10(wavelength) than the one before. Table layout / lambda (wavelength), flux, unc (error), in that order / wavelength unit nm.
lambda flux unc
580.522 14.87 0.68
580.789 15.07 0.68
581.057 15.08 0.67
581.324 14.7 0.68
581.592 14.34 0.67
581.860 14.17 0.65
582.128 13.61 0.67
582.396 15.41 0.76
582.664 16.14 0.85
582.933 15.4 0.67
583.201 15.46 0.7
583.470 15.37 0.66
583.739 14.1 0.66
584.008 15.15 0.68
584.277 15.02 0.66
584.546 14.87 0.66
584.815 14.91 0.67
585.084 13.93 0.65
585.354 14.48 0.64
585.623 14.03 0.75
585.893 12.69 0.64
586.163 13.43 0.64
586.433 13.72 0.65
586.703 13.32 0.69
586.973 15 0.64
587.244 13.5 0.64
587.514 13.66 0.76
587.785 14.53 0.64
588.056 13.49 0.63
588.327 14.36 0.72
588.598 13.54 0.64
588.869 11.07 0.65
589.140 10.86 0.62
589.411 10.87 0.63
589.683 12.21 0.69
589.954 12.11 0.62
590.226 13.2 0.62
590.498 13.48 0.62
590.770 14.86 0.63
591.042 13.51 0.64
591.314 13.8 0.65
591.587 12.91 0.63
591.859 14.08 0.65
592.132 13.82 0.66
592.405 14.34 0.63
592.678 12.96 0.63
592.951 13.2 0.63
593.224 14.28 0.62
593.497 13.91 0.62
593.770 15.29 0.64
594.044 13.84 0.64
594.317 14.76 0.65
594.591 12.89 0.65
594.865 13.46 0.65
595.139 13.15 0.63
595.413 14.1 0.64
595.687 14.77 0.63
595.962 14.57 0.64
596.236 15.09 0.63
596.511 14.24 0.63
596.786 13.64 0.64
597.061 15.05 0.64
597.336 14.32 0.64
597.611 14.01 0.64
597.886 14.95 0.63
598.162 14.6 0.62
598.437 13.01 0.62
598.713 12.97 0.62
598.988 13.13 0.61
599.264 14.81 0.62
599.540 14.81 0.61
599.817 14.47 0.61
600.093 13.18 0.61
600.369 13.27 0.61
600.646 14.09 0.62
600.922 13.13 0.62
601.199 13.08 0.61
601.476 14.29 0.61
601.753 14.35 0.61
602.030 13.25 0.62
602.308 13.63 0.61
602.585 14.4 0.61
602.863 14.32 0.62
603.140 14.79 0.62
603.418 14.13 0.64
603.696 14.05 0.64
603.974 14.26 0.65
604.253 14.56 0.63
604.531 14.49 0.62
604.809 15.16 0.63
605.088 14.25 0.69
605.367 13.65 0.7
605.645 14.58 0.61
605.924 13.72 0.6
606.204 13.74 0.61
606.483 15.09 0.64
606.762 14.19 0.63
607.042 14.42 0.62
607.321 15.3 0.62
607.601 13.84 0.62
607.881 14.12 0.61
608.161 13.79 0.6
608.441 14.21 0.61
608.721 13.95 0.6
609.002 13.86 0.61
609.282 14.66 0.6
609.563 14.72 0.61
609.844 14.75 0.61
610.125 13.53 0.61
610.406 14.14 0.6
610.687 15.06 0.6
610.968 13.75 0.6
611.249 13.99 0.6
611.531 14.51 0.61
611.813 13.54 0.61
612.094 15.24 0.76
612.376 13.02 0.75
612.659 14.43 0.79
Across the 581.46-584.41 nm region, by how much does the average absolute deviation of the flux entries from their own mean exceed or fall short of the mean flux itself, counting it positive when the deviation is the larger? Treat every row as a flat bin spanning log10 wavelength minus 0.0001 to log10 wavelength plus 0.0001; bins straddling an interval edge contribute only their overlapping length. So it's -14.3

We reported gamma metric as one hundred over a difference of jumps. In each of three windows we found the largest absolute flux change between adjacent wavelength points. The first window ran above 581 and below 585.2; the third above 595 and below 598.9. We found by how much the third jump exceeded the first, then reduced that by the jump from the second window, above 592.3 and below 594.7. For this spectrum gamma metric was -48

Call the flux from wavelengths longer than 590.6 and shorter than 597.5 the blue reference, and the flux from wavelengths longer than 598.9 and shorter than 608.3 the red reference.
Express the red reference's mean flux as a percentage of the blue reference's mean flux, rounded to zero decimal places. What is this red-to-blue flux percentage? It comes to 101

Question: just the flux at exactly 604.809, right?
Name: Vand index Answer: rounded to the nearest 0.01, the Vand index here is 15.16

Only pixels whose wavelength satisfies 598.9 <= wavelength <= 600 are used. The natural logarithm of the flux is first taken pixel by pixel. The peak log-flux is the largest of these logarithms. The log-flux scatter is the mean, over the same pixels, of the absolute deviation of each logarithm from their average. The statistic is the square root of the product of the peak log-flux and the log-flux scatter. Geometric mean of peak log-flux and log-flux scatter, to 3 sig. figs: 0.337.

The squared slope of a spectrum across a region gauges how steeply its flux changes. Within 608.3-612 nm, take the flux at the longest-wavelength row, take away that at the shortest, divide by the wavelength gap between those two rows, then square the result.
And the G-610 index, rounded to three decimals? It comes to 0.039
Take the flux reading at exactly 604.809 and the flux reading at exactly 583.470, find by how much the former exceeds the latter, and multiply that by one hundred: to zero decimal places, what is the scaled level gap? -21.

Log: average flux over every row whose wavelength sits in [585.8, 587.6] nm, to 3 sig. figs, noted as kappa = 13.6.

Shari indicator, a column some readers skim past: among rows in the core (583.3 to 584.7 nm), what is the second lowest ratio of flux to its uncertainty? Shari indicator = 22.3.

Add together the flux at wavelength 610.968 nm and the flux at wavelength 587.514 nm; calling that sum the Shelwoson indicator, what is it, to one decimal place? 27.4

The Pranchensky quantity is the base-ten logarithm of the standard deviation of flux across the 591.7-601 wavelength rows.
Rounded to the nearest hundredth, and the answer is -0.14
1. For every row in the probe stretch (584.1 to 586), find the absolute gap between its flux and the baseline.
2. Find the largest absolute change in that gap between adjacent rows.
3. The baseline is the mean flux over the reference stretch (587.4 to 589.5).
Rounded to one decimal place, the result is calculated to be 1.1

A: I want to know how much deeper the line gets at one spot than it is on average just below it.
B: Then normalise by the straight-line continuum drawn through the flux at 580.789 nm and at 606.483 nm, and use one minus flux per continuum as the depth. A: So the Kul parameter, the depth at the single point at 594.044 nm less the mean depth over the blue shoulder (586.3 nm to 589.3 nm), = -0.03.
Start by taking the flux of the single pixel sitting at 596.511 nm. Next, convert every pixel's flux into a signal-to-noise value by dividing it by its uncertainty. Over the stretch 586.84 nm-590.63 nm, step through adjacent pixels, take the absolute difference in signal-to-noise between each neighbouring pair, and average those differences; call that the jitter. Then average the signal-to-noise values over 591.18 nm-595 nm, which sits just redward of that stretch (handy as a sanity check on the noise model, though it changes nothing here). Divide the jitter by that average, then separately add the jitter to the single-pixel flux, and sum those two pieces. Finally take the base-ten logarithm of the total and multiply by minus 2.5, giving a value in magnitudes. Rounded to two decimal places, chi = -3.02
